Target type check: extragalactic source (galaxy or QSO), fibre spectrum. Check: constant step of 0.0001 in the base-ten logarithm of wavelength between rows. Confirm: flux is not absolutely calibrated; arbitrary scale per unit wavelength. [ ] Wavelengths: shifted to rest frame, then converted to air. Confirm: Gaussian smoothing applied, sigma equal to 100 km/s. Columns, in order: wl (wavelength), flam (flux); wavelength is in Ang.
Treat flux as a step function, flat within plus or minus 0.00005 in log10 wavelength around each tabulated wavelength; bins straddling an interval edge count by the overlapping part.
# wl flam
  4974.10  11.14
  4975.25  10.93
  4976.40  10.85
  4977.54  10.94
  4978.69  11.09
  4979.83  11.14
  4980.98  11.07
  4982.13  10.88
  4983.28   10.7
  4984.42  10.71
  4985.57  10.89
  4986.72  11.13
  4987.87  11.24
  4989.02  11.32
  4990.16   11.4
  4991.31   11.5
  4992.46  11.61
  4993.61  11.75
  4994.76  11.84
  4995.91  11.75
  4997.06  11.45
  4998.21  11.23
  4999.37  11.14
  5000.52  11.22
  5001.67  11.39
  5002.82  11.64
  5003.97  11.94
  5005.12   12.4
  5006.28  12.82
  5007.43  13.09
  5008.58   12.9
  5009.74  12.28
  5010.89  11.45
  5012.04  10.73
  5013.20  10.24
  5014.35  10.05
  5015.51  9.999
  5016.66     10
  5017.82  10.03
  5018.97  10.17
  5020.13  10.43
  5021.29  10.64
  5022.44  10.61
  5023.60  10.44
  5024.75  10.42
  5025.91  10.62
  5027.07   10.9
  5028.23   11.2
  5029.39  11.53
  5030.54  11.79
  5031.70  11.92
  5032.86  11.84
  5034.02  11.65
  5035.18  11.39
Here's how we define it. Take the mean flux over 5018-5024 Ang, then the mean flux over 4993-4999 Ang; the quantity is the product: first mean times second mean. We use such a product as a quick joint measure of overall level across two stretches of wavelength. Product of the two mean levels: 121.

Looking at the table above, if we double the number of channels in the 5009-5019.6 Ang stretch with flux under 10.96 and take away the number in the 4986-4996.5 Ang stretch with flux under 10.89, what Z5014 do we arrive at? 14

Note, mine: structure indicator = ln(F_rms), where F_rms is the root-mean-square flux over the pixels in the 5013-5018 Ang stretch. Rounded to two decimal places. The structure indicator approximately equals 2.31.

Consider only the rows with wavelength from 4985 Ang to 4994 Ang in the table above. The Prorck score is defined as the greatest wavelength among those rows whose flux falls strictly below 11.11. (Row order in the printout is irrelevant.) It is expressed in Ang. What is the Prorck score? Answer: 4985.57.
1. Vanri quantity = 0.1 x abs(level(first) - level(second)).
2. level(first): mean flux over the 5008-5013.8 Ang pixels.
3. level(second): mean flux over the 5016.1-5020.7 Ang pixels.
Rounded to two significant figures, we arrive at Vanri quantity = 0.14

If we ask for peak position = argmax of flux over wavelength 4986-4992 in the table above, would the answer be 4991.31 Ang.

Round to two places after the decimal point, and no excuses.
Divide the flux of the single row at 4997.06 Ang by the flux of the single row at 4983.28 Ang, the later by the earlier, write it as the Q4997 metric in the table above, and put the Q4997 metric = 1.07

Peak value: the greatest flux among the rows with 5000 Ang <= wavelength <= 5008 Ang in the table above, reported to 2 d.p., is 13.09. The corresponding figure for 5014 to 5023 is 10.64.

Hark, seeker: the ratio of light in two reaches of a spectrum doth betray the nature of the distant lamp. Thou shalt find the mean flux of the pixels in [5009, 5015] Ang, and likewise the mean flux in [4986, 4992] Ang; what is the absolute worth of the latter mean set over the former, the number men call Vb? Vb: 1.03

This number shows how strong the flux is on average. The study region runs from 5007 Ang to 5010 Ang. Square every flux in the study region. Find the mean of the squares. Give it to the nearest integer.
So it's 163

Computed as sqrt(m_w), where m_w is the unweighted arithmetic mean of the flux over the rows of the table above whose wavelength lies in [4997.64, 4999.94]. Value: 3.34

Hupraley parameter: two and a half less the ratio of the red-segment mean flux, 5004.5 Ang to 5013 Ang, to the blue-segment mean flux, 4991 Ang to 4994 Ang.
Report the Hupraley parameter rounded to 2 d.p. 1.45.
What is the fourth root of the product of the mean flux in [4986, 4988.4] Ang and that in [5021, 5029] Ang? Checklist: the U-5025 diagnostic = 3.31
